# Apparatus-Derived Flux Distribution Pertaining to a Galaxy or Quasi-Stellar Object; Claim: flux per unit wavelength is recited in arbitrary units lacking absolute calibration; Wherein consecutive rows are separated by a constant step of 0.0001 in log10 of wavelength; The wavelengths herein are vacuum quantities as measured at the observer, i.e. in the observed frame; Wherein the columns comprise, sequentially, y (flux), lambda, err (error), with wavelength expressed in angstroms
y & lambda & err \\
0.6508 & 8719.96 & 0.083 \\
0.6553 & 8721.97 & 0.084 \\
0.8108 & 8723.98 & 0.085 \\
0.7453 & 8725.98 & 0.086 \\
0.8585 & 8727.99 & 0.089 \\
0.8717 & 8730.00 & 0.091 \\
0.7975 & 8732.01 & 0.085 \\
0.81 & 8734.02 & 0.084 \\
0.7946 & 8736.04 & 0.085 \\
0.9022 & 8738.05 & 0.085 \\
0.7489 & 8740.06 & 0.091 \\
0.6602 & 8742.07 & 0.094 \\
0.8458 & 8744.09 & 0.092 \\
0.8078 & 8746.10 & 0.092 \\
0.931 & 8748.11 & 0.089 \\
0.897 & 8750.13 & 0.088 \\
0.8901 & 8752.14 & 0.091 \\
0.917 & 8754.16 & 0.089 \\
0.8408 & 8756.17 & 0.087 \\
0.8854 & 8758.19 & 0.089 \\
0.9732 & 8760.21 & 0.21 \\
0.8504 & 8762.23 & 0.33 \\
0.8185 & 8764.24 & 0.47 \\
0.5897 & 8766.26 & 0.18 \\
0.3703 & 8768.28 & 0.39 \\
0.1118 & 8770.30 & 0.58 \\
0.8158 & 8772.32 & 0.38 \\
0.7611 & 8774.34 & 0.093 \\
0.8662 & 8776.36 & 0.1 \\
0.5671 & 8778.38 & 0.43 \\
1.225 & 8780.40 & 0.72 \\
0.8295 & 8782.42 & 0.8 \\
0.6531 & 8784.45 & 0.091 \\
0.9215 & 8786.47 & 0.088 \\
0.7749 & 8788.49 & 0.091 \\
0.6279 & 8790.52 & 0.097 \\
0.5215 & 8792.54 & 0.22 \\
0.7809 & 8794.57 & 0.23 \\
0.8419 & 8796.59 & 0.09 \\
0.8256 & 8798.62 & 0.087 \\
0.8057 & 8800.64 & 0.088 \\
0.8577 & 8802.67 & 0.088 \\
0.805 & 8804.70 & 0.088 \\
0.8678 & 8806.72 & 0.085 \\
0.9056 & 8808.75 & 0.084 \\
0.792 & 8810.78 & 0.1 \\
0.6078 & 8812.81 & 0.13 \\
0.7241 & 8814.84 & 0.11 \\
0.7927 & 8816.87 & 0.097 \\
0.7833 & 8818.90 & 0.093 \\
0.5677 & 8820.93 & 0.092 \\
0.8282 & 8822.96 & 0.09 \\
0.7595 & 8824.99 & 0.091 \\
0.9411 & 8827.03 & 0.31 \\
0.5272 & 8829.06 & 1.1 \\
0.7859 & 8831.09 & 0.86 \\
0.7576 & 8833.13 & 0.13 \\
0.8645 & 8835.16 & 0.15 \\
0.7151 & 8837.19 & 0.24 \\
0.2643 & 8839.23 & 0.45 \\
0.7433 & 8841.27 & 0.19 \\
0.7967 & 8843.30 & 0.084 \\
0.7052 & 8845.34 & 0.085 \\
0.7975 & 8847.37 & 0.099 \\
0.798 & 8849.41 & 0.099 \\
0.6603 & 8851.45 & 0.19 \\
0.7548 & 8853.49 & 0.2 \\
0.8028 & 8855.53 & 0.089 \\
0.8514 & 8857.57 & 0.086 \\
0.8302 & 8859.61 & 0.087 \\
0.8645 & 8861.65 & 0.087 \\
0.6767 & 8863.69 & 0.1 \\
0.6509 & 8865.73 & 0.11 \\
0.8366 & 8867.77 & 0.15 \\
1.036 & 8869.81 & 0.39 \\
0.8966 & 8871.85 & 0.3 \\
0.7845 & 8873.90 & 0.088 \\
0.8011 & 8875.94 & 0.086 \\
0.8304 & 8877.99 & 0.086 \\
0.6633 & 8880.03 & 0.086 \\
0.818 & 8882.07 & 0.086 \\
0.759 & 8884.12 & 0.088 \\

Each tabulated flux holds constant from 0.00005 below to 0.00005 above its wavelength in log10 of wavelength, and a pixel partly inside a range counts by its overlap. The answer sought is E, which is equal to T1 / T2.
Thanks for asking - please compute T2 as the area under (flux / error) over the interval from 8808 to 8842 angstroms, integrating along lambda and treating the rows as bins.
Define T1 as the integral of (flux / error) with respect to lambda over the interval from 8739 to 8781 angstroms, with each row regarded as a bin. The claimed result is 1.4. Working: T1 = 260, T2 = 186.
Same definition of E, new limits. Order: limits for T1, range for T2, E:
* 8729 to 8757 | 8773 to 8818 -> 0.8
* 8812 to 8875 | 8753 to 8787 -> 2.3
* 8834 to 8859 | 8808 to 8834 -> 1.0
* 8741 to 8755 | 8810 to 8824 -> 1.3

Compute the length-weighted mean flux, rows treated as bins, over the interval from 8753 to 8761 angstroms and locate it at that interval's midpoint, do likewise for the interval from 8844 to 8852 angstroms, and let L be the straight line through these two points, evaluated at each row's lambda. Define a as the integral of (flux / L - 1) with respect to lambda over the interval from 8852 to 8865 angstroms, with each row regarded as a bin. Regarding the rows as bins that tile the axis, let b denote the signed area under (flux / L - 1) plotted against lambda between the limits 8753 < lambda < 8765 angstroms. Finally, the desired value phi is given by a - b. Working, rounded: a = 1.1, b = -0.2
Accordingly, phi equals 1.3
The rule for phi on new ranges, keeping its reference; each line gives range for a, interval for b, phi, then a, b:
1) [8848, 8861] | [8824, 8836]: 1.0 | 0.9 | -0.1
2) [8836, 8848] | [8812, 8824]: -0.2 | -1.4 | -1.2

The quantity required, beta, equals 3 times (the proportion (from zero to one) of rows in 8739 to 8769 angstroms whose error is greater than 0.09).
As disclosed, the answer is 2.0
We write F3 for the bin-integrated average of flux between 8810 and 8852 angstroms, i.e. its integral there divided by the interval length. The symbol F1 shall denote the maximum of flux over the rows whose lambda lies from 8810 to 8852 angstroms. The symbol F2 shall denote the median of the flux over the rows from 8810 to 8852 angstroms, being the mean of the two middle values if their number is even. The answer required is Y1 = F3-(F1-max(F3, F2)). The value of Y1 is 0.54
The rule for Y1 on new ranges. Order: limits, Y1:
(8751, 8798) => 0.35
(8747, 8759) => 0.86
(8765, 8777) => 0.39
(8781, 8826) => 0.64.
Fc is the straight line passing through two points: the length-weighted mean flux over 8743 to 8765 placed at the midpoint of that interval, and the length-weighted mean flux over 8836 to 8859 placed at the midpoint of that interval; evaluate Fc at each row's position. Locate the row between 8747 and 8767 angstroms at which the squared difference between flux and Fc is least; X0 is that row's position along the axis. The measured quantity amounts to 8752.14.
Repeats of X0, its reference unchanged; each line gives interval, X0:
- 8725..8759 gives 8738.05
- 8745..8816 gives 8782.42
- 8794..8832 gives 8824.99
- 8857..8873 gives 8863.69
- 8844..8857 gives 8845.34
